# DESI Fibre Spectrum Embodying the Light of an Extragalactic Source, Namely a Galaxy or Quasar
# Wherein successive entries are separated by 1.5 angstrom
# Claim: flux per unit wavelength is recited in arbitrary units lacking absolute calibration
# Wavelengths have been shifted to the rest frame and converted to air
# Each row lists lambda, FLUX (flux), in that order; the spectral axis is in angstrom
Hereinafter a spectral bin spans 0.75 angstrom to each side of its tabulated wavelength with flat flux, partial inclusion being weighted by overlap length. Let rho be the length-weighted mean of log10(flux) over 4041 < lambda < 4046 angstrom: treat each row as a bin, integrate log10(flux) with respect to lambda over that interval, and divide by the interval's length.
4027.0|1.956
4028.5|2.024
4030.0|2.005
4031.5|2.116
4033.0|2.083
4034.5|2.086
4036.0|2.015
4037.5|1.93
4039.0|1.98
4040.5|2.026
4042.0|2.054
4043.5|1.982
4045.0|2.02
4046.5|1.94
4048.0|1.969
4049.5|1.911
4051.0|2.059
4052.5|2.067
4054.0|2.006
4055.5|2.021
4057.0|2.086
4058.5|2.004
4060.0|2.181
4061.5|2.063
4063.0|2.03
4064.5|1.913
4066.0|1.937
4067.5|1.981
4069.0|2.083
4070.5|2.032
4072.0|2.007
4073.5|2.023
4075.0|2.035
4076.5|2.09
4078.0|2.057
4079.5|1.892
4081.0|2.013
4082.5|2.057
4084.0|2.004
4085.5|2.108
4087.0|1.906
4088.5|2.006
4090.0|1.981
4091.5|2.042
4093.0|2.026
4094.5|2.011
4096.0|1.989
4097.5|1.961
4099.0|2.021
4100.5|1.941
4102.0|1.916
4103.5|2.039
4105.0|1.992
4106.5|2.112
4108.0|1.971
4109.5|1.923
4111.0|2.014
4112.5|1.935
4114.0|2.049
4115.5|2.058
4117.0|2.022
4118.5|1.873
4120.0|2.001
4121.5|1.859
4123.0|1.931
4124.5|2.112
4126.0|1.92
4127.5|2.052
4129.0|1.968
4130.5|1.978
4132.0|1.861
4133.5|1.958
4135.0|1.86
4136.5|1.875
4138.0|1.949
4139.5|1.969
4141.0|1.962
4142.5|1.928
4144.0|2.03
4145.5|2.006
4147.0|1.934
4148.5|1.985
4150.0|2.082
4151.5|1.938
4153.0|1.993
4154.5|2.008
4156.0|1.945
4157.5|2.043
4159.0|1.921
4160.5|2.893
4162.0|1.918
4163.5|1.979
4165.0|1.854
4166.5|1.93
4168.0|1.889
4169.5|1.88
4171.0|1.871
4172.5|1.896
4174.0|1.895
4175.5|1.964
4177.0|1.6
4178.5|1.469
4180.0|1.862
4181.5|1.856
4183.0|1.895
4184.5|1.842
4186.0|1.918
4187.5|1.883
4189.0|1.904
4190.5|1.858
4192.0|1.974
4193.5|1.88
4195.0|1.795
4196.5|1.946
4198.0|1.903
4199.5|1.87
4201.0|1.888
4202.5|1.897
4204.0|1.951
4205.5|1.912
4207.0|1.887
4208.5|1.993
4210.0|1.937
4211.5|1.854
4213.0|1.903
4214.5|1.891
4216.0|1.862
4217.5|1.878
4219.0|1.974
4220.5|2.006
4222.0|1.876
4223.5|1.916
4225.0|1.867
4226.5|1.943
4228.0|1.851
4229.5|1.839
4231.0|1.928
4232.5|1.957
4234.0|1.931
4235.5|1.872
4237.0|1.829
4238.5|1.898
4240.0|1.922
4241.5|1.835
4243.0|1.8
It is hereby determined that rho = 0.304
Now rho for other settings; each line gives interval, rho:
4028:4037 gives 0.312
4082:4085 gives 0.308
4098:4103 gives 0.293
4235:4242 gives 0.272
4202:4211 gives 0.285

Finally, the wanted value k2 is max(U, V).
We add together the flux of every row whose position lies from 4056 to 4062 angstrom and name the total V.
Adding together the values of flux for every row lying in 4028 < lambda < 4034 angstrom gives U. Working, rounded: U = 8.2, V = 8.33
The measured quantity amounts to 8.33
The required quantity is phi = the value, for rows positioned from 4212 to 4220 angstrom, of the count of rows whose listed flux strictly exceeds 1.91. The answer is 1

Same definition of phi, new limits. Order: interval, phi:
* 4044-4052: 5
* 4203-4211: 4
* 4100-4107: 5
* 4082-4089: 4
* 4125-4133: 4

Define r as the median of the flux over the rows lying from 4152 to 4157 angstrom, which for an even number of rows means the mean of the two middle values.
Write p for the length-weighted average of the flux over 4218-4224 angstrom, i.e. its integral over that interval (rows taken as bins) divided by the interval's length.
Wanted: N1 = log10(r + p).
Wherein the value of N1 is 0.595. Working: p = 1.94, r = 1.99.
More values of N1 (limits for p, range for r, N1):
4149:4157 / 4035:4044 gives 0.601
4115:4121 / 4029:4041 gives 0.602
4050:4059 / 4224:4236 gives 0.595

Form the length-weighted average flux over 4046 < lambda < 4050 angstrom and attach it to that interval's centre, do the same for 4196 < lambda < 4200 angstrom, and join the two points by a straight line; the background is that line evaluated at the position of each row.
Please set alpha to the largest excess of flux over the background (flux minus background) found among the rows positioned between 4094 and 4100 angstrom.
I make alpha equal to 0.09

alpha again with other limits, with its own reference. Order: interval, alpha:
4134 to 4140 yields 0.05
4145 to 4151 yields 0.16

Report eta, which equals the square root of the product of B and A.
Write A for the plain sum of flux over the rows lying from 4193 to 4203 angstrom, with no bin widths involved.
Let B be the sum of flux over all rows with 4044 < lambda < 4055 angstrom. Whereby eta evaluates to 13.6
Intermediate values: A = 13.2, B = 13.97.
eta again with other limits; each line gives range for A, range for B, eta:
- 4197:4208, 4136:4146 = 13.5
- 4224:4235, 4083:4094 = 13.7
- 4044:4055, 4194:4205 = 13.6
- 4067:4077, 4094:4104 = 14.1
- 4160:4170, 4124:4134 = 14.1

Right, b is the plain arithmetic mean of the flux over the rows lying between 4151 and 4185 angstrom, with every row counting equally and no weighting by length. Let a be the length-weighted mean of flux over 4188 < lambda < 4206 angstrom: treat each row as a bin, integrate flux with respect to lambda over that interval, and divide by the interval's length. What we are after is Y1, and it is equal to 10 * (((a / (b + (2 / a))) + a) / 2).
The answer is 12.7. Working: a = 1.90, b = 1.93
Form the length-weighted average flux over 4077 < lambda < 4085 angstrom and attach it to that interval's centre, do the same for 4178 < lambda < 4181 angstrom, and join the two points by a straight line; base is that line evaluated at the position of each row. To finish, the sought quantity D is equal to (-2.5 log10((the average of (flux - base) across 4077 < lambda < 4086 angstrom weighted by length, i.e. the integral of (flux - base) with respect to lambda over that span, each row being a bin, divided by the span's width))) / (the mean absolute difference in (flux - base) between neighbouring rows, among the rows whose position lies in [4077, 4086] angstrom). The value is 48.4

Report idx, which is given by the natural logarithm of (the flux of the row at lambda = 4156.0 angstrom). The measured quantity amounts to 0.67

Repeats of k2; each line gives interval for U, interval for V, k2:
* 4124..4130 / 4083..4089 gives 8.05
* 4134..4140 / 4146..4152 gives 7.94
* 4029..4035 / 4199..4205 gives 8.29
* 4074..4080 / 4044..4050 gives 8.07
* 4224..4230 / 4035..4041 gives 7.95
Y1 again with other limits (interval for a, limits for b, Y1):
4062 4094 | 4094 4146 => 13.4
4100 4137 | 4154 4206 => 13.2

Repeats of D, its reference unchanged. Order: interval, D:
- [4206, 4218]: 25.9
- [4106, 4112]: 30.5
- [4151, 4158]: 28.4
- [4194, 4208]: 30.9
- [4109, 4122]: 30.5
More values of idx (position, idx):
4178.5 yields 0.38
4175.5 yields 0.67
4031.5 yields 0.75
